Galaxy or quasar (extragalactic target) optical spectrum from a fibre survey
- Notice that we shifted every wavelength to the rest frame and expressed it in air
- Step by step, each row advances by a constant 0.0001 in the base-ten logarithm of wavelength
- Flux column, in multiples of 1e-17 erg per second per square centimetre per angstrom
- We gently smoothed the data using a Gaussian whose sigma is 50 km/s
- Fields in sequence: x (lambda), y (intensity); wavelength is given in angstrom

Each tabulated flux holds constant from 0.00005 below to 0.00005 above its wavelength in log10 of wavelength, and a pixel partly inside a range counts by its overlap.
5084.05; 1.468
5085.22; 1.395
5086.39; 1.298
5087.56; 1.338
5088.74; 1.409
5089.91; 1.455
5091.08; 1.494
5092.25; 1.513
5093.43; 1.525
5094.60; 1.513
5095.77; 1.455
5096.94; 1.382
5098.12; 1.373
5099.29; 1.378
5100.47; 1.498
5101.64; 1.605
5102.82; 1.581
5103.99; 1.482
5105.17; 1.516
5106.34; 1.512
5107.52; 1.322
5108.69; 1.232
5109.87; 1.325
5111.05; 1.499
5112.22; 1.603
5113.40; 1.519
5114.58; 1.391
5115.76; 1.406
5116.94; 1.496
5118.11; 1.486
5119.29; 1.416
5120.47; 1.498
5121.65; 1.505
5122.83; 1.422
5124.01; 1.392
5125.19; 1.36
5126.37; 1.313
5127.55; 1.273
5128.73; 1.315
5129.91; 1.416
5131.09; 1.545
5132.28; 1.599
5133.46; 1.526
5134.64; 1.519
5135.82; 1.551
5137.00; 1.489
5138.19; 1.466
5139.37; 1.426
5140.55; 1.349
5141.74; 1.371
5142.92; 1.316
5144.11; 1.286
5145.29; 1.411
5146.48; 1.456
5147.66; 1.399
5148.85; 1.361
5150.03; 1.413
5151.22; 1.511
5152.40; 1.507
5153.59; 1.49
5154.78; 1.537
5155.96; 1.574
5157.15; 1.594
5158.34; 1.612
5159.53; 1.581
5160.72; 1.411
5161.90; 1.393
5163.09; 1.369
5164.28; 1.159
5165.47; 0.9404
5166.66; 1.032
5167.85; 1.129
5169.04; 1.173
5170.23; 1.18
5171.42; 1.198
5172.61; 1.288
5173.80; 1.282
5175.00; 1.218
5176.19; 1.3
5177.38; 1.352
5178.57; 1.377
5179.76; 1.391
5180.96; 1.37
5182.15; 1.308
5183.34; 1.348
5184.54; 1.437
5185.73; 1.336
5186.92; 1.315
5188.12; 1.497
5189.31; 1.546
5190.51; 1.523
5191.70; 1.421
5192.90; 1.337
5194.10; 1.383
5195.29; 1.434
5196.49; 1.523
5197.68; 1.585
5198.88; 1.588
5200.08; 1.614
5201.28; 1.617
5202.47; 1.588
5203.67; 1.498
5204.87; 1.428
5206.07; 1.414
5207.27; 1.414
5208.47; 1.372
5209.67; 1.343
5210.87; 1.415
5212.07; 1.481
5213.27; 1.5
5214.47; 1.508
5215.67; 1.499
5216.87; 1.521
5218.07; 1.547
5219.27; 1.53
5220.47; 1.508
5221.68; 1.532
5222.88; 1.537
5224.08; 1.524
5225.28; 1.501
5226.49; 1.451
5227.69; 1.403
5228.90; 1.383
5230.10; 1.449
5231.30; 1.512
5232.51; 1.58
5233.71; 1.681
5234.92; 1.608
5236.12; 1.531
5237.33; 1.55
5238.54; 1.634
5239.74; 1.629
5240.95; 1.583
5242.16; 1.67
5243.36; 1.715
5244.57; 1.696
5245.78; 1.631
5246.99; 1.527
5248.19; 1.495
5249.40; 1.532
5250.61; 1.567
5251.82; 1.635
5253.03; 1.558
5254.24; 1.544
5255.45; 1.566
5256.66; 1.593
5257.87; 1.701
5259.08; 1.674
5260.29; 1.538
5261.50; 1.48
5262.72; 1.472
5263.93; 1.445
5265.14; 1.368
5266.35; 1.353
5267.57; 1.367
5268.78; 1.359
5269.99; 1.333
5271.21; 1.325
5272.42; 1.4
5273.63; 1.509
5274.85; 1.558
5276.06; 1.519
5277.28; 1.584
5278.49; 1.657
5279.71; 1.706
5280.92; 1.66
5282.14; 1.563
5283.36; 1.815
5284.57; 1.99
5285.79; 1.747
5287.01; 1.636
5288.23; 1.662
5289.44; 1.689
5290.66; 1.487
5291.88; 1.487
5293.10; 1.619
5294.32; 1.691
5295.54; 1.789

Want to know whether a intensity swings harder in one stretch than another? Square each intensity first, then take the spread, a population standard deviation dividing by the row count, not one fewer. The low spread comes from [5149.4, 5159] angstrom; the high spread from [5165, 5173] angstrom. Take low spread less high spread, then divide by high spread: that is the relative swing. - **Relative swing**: -0.23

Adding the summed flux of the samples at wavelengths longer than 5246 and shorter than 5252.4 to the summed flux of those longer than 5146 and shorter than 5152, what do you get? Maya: 14.9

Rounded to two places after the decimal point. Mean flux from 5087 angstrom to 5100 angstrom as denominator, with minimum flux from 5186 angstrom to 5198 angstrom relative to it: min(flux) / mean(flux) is 0.91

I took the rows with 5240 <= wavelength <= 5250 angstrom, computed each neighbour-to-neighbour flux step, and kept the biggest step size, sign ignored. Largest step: 0.10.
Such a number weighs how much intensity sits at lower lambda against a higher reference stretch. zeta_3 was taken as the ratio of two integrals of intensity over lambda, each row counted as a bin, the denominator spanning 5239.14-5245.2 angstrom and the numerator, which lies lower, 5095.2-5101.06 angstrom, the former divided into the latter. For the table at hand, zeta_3 0.83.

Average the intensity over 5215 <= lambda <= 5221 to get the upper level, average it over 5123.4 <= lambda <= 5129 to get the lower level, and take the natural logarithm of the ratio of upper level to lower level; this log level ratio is 0.13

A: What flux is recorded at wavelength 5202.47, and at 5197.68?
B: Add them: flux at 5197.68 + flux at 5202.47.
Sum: 3.17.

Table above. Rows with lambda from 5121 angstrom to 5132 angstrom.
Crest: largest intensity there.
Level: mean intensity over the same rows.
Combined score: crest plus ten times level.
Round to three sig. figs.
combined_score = 15.5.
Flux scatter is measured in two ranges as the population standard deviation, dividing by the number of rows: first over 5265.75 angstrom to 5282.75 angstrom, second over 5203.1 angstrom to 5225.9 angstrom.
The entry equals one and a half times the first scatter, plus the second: 0.25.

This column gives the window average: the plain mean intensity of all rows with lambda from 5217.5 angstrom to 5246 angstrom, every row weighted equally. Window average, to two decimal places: 1.56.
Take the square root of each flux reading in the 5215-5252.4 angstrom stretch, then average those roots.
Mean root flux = 1.25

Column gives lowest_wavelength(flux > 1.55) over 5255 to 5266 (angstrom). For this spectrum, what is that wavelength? 5255.45 angstrom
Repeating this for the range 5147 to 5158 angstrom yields 5155.96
